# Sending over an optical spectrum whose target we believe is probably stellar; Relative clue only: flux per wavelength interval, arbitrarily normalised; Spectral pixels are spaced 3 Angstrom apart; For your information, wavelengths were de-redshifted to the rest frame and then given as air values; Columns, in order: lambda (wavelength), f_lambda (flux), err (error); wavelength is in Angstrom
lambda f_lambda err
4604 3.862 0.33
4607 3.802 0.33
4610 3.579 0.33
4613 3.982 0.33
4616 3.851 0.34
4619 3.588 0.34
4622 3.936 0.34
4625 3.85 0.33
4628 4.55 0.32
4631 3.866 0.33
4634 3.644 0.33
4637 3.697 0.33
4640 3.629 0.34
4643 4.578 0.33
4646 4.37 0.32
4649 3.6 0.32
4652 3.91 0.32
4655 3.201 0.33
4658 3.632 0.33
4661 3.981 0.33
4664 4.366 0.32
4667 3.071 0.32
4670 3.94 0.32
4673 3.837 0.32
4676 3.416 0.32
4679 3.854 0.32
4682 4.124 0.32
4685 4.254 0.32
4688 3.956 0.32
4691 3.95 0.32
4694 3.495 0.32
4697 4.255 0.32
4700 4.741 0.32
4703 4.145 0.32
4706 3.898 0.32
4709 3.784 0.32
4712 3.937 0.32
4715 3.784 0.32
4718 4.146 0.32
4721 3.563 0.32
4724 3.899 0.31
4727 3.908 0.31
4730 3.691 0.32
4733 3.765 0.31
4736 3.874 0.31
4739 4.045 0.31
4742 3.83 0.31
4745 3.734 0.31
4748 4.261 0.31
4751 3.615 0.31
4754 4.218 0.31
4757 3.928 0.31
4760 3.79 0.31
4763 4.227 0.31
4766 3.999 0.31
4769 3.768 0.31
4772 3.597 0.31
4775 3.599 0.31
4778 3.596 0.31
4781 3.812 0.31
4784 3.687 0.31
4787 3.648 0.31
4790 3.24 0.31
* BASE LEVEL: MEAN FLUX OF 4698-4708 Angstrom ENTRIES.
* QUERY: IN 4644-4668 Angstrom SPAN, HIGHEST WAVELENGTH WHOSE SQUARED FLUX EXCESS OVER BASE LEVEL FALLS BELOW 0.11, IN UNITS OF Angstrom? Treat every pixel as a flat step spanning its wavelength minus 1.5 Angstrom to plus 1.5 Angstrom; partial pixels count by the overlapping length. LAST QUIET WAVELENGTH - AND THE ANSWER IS 4664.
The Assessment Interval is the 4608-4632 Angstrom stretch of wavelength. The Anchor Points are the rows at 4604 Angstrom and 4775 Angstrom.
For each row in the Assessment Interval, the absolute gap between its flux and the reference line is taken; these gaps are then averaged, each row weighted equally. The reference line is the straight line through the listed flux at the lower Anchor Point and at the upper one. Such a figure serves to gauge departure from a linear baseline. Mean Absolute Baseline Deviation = 0.195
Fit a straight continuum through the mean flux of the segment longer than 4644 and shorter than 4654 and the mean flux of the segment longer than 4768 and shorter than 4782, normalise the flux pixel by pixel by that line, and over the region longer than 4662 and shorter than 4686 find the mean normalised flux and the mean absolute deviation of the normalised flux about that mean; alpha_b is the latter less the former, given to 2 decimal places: -0.91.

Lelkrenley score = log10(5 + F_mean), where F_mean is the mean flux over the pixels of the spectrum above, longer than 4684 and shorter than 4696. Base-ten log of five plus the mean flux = 0.9501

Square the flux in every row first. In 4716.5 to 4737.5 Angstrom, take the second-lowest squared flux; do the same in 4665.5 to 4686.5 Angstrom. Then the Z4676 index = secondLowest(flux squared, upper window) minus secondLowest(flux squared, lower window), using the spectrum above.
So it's 2.0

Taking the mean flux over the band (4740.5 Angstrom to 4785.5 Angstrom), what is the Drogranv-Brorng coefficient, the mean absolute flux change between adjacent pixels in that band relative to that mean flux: 0.069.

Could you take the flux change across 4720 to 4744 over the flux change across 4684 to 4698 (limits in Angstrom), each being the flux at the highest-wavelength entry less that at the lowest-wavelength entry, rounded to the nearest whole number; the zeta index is 267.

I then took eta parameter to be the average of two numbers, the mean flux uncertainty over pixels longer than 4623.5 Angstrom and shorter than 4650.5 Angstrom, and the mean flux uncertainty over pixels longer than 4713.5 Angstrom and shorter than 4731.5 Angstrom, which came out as 0.3222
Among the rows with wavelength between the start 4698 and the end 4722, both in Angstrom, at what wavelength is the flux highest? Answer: 4700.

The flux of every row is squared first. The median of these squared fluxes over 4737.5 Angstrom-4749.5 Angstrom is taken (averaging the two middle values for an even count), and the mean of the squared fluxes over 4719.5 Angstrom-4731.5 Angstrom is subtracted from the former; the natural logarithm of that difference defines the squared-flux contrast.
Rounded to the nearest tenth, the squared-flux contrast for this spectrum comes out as 0.3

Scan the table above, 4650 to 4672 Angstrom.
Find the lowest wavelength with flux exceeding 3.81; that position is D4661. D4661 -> 4652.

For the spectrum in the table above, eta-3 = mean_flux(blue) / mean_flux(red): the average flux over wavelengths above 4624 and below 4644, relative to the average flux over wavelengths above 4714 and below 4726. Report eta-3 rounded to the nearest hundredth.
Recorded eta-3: 1.03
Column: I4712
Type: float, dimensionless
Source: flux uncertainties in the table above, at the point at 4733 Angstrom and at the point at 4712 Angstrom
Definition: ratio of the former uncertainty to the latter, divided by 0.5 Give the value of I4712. 1.94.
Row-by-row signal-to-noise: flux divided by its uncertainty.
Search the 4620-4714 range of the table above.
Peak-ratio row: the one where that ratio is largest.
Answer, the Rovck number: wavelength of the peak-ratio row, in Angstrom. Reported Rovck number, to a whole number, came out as 4700 Angstrom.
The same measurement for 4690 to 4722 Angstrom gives 4700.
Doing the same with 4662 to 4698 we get 4664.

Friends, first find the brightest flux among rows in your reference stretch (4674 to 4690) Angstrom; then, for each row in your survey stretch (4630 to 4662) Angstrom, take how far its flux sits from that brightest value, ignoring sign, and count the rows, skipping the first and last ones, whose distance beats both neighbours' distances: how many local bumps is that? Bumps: 4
